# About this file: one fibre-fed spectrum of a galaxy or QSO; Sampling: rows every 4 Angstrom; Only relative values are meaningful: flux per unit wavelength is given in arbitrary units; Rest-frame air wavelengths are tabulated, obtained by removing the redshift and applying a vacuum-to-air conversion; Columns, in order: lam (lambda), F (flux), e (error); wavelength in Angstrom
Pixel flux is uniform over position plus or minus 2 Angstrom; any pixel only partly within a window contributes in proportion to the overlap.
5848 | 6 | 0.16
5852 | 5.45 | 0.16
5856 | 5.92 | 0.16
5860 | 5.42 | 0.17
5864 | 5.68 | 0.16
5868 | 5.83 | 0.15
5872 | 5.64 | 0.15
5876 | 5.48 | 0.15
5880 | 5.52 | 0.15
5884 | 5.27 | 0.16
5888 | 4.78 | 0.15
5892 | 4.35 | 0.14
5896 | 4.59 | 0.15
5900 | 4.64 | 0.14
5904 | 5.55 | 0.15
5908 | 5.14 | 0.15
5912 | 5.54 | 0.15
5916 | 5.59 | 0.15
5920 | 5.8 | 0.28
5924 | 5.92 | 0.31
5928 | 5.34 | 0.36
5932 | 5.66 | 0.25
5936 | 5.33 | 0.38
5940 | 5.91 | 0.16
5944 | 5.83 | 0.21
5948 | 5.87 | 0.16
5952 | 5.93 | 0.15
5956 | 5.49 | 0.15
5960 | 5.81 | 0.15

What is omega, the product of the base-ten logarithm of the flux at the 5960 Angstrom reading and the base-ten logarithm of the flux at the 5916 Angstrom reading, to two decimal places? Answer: 0.57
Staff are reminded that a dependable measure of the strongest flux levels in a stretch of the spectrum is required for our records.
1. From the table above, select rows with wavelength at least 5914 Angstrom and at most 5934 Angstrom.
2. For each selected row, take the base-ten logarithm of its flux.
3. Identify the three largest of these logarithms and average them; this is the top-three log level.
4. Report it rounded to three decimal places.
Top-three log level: 0.763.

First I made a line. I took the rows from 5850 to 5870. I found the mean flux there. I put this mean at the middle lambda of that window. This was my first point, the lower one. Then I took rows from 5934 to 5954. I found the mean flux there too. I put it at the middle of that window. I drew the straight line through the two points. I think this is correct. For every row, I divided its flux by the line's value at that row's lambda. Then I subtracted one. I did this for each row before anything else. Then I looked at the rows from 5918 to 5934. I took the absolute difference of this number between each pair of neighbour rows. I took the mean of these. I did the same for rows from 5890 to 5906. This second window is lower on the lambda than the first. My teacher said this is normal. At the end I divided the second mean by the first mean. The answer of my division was 1.2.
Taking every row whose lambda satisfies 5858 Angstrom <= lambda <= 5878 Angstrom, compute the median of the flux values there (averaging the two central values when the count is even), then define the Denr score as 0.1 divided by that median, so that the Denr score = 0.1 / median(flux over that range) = 0.0177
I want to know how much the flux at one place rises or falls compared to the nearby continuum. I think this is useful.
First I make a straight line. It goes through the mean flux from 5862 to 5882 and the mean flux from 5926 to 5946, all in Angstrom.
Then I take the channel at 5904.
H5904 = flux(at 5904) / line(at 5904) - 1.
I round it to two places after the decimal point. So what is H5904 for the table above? -0.01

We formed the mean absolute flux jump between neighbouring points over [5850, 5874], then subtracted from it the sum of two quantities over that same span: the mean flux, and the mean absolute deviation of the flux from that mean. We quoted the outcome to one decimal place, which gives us -5.5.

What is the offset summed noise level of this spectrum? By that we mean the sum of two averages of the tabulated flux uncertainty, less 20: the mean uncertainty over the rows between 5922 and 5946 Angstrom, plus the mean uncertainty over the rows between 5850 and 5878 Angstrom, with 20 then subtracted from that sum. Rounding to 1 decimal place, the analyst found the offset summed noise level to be -19.6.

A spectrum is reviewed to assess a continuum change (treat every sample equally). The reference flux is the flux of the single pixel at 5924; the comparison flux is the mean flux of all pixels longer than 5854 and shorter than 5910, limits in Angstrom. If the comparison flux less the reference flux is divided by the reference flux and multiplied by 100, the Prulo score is -11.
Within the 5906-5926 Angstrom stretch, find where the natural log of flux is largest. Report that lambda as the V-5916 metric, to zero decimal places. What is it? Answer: 5924 Angstrom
